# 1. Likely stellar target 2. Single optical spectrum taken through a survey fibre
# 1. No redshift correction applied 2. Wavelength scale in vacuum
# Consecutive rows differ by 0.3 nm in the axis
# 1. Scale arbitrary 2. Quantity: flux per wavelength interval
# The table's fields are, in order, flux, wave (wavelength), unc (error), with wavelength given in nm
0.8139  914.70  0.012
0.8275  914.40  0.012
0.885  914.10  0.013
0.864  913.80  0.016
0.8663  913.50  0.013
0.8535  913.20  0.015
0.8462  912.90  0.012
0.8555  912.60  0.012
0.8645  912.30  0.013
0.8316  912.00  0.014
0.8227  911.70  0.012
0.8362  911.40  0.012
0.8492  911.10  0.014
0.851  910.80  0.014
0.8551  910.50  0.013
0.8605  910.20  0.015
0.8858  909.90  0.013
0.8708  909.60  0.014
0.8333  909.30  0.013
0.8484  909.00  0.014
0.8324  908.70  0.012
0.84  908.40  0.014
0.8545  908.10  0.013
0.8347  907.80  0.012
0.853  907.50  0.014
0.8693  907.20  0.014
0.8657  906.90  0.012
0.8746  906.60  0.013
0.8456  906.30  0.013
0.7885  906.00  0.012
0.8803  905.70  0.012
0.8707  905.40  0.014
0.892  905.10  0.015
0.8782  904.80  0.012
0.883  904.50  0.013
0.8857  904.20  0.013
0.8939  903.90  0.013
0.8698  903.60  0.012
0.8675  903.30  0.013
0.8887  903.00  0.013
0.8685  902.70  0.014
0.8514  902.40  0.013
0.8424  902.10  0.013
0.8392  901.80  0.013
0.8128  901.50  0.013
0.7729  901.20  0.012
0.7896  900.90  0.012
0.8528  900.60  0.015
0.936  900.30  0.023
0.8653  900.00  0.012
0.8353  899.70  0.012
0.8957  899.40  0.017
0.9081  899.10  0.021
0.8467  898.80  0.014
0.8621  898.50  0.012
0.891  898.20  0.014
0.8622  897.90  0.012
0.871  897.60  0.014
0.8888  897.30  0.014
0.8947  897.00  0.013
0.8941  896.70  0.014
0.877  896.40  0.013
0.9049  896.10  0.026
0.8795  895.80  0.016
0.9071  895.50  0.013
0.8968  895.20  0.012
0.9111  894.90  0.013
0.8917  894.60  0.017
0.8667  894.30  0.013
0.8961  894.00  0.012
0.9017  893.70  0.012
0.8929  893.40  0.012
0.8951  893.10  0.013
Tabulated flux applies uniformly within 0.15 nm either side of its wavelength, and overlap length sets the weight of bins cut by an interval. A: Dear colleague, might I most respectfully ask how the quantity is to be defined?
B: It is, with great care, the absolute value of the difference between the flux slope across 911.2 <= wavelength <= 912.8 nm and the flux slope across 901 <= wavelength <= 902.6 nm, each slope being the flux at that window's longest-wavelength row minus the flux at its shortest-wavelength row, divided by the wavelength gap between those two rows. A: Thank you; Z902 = 0.049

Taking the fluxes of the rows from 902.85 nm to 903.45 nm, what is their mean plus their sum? 2.63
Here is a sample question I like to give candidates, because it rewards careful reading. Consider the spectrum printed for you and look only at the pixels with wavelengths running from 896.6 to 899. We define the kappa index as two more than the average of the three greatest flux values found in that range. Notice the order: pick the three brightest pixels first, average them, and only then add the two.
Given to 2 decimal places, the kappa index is 2.89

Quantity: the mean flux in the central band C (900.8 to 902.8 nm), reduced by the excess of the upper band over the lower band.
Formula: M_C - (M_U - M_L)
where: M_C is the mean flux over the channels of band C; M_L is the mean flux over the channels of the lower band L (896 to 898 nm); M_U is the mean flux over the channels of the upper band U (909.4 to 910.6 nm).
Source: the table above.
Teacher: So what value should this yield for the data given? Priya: 0.84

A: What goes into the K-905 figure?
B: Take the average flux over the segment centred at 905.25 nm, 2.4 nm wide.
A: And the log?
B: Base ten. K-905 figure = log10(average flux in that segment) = -0.063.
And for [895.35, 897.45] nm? -0.049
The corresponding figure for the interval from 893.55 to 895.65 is -0.048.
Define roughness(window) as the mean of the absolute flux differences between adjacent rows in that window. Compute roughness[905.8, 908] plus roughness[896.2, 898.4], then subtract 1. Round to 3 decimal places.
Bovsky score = -0.965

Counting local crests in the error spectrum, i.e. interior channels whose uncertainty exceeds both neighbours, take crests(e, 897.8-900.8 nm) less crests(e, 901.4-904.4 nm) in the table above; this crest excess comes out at 2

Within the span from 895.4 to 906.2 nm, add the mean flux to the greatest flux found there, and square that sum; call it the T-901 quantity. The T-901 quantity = 3.25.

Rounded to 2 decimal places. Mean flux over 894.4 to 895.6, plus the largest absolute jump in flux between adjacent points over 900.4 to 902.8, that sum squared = 0.93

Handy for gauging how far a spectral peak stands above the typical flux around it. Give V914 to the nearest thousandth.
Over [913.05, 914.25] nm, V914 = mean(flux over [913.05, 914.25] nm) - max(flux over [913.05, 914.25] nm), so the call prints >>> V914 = -0.018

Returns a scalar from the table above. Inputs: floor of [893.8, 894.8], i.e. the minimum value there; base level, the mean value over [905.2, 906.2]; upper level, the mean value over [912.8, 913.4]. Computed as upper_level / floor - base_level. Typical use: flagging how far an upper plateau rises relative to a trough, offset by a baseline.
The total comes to 0.134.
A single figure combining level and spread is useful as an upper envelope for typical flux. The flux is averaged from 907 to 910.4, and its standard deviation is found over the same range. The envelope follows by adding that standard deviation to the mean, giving 0.870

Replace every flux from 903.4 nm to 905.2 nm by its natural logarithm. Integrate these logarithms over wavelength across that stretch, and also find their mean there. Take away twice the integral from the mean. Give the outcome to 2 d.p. 0.32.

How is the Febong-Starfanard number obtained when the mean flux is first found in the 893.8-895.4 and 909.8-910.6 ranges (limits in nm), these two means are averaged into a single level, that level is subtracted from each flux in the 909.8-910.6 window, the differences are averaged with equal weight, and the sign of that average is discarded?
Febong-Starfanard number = 0.013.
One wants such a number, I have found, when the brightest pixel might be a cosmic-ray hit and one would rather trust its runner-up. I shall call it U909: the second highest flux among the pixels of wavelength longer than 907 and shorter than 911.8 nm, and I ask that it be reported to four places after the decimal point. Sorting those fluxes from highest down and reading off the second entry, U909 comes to 0.8708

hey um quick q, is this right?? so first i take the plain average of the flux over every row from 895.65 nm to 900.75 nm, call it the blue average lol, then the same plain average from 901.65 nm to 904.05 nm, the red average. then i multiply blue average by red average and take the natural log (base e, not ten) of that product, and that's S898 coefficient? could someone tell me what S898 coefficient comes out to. -0.272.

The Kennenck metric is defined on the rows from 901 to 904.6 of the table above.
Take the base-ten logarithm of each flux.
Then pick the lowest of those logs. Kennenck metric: -0.11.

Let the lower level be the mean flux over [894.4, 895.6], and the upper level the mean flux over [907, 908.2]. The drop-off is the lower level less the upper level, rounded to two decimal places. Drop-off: 0.05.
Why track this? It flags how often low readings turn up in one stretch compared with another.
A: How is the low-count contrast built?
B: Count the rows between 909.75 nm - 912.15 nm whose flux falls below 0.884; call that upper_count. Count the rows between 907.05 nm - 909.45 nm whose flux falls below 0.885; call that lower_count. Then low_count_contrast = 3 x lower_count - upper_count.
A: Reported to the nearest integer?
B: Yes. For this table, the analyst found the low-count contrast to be 17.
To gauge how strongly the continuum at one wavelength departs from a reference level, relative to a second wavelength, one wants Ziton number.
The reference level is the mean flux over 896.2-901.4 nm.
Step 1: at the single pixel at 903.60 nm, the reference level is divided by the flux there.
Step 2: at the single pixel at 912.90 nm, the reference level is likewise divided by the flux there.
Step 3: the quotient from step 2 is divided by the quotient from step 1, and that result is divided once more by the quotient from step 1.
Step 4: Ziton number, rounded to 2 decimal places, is 1.03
